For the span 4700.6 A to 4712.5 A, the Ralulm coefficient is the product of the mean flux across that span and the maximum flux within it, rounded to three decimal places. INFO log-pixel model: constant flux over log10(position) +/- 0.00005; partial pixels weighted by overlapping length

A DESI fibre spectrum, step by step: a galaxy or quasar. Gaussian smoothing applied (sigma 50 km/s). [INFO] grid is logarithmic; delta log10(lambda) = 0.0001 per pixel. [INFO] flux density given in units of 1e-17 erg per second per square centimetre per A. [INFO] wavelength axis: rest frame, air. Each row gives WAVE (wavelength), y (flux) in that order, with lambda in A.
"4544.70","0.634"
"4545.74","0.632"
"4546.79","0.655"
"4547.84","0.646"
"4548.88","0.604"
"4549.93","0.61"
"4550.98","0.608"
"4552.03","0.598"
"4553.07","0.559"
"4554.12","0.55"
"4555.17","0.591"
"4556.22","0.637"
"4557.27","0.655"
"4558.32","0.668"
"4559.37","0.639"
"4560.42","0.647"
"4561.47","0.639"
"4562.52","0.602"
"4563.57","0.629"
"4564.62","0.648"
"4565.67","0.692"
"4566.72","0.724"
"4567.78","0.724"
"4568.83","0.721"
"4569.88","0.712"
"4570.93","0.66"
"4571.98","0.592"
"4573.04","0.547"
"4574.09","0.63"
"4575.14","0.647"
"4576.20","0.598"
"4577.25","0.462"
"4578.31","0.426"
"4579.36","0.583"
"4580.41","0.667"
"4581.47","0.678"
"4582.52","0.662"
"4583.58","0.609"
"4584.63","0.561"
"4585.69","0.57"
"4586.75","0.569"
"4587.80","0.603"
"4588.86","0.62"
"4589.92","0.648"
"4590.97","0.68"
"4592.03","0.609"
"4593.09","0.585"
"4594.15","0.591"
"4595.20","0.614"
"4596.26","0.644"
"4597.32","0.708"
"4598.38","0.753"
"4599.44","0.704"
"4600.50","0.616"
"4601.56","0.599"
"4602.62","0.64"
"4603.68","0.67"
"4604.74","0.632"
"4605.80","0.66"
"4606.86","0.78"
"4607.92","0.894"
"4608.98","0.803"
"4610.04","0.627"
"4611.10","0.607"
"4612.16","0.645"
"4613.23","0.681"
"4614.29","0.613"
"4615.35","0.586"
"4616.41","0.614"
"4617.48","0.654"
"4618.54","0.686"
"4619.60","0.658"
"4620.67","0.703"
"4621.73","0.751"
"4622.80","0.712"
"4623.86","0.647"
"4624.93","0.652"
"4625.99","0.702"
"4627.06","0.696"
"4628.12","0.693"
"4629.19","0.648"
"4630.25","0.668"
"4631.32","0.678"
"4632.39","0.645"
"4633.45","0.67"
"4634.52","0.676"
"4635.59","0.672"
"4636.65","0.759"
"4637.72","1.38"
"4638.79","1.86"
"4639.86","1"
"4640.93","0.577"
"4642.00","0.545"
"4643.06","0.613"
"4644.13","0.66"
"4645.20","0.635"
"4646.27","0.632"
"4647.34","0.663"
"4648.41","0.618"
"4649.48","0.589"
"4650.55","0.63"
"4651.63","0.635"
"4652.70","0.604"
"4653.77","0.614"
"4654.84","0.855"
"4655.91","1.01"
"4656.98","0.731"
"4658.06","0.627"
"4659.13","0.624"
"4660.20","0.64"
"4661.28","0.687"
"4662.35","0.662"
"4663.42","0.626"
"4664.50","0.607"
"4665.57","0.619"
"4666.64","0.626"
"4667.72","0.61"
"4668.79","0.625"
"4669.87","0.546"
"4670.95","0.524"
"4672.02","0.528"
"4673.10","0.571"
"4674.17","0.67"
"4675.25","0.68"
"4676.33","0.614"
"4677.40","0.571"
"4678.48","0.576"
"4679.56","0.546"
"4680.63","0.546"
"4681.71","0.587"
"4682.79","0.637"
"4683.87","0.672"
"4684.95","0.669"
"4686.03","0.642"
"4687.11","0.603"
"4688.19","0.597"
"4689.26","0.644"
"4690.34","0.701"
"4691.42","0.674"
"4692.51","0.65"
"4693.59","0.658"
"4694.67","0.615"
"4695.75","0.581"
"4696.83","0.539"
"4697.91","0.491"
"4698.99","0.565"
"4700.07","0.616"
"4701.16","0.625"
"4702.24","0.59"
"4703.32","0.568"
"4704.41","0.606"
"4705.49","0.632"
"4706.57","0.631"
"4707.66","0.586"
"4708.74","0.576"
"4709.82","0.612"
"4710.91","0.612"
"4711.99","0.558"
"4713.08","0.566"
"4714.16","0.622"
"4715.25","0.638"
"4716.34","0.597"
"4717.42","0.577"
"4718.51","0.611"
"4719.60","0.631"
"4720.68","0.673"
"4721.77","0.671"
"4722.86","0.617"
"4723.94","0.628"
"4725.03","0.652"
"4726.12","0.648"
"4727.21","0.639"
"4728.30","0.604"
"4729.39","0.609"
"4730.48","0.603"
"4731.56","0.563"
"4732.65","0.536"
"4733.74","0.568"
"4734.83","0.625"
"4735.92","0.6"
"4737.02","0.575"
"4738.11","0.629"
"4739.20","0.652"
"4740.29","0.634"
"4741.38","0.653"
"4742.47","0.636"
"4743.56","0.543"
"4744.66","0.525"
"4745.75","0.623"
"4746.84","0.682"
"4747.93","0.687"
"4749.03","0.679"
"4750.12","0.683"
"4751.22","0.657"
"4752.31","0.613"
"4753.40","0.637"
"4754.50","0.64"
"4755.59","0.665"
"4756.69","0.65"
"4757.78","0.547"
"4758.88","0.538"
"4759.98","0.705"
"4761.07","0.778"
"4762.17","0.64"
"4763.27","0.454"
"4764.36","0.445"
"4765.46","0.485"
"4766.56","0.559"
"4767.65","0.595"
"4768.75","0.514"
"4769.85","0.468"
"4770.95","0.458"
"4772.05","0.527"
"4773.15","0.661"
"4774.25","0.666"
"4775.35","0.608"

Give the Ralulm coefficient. 0.379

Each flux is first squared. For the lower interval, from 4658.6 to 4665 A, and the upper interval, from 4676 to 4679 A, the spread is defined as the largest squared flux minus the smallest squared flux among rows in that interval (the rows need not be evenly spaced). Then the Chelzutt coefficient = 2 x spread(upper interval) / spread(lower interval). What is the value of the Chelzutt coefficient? 1.0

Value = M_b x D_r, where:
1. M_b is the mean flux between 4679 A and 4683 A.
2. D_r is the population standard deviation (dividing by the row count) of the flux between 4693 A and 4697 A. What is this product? 0.025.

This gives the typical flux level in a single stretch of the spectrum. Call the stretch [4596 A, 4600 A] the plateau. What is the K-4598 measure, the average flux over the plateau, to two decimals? 0.70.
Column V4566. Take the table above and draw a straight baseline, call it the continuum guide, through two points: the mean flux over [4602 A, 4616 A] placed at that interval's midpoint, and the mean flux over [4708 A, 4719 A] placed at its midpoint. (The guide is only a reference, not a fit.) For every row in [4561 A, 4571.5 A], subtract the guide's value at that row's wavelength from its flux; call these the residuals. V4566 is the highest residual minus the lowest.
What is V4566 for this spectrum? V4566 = 0.13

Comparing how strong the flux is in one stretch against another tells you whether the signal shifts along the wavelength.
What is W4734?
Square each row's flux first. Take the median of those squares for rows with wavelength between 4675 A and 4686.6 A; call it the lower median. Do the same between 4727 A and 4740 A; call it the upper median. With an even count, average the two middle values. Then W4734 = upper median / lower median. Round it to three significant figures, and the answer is 0.966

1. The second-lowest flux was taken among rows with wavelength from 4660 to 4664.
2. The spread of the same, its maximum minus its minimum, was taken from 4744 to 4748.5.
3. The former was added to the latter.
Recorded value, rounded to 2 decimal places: 0.80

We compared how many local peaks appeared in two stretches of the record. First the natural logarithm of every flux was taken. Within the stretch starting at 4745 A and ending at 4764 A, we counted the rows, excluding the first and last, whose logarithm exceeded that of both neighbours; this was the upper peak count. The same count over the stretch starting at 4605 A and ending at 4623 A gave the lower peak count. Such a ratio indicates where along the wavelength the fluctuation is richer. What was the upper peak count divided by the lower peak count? 1.00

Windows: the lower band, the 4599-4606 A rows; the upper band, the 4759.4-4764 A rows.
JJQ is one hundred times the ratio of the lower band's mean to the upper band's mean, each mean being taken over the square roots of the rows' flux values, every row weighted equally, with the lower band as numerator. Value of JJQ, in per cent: 101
